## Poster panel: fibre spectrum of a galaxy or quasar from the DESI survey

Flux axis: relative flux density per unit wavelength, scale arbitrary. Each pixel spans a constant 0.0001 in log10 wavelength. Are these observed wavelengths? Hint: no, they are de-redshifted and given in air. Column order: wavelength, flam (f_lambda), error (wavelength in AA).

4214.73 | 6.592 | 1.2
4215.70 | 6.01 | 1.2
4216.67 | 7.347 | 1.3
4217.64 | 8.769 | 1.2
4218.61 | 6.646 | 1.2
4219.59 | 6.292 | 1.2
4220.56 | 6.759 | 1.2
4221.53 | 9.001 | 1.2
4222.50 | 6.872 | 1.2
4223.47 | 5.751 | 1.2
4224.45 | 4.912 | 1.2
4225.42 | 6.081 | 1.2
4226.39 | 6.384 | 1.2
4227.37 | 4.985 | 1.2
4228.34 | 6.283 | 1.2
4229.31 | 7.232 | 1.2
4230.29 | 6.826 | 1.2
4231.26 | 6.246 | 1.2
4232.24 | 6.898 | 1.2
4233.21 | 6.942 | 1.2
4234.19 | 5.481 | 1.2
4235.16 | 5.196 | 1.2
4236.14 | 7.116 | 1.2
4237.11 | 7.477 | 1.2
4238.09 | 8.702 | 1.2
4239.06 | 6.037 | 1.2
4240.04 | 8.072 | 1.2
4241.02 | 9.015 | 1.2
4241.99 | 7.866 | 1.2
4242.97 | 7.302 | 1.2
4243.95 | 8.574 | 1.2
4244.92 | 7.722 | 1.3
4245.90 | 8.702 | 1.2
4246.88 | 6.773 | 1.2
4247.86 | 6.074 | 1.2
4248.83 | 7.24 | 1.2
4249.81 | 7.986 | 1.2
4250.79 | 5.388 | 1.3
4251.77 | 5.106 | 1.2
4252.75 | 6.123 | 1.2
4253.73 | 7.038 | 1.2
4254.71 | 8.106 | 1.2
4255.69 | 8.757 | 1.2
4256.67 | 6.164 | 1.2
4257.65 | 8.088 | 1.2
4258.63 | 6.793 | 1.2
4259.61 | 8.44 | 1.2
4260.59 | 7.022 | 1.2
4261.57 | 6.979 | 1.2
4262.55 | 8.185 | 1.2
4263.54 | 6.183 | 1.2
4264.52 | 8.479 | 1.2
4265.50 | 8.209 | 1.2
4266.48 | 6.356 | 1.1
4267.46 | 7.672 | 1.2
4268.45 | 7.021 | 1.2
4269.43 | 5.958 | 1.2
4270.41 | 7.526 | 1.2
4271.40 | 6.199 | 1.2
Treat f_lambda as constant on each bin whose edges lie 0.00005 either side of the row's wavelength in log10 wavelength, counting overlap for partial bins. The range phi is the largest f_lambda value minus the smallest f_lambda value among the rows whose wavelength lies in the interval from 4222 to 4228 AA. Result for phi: 2.0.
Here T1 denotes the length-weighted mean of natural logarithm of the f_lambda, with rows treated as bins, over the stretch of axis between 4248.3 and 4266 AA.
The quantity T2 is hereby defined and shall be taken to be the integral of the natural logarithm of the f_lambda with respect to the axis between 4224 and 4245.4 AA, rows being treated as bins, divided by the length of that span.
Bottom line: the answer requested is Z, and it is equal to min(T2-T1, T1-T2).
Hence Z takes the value -0.05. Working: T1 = 1.97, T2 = 1.92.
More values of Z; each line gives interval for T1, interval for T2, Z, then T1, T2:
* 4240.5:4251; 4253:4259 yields -0.01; 2.02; 2.00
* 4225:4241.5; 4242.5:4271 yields -0.07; 1.90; 1.97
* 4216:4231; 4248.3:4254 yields -0.03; 1.88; 1.85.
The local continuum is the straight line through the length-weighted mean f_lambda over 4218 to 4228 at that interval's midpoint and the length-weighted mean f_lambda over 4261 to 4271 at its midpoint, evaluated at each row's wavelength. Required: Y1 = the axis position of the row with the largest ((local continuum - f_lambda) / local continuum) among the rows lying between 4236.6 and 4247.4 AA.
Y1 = 4239.06 AA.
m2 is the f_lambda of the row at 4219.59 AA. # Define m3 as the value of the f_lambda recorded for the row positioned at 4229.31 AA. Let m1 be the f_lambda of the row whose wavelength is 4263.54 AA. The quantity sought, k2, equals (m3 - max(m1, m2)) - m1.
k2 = -5.2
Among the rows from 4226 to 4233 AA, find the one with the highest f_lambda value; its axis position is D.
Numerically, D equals 4229.31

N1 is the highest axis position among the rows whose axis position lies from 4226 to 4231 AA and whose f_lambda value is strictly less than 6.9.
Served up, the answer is 4230.29 AA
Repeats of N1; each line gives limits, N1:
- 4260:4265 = 4263.54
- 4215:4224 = 4223.47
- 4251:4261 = 4258.63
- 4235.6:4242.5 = 4239.06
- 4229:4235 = 4234.19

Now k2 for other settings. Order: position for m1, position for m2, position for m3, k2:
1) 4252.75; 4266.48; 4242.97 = -5.2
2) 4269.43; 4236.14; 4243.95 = -4.5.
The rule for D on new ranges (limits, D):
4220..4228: 4221.53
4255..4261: 4255.69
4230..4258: 4241.02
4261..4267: 4264.52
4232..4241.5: 4241.02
